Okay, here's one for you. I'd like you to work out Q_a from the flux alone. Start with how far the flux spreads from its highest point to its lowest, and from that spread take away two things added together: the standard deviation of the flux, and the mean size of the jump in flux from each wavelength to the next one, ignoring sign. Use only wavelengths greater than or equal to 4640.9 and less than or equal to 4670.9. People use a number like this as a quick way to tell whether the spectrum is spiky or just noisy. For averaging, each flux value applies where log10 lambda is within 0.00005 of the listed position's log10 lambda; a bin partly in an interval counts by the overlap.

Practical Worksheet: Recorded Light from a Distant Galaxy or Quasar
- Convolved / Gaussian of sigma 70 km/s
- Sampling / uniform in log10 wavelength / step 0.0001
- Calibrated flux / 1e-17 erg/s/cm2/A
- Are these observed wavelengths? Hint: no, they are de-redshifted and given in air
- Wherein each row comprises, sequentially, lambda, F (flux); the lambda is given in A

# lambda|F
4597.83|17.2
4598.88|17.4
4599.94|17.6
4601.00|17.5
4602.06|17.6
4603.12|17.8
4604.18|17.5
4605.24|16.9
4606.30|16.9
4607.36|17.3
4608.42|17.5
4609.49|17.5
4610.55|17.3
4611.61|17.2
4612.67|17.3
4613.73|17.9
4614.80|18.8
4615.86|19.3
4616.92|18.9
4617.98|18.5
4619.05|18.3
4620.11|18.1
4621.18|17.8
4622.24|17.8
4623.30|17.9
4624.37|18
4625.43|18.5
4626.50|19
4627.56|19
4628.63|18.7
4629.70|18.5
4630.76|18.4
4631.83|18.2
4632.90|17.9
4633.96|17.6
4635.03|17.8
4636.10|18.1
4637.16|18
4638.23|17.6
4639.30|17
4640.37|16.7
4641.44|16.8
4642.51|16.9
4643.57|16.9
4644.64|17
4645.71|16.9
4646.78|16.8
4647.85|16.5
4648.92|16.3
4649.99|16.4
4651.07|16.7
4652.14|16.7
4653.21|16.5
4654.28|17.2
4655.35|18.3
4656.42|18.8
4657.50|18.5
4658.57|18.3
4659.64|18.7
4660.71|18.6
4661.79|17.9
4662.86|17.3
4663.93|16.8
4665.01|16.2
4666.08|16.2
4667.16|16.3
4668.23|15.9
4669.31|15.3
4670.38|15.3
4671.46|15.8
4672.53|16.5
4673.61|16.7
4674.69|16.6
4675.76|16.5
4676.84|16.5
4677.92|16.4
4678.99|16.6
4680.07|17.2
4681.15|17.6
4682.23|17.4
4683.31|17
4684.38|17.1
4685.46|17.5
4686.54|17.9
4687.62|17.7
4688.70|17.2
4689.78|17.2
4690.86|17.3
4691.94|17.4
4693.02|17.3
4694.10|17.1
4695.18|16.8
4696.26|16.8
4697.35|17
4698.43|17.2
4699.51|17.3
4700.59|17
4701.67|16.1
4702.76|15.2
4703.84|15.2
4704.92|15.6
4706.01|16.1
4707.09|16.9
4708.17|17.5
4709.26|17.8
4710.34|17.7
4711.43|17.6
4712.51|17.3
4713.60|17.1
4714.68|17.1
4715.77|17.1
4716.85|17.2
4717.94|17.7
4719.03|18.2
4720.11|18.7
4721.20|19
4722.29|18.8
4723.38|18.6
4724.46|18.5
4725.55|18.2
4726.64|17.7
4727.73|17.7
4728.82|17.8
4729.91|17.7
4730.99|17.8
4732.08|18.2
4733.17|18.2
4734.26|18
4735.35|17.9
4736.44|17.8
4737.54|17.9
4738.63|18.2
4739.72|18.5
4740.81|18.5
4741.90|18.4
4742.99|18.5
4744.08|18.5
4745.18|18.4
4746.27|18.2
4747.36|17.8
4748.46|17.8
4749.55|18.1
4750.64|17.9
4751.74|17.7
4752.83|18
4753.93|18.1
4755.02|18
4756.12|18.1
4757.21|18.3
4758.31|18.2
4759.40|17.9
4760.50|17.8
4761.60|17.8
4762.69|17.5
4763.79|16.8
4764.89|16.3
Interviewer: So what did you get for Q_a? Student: 2.2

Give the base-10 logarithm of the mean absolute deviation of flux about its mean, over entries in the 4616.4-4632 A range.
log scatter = -0.47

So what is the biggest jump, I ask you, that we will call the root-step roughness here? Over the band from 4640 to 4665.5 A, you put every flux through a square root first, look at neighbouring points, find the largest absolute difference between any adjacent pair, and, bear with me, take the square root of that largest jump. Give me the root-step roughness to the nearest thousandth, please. 0.361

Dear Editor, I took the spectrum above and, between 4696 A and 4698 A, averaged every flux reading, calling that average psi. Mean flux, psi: 16.9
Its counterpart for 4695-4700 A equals 17.0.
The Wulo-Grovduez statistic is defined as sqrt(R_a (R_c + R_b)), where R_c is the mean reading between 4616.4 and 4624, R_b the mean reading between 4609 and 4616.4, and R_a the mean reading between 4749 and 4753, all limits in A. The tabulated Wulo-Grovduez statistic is 25.4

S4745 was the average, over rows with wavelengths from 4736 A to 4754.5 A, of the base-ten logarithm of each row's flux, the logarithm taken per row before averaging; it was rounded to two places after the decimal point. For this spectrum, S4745 1.26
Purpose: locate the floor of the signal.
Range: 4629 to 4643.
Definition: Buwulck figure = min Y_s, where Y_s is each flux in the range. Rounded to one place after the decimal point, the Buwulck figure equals 16.7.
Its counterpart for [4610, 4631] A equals 17.2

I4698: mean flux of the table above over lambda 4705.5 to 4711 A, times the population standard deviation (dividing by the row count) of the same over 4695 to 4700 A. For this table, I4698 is 3.5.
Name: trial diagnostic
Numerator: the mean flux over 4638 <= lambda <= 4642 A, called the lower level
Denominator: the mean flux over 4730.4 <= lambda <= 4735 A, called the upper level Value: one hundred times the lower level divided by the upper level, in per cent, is 94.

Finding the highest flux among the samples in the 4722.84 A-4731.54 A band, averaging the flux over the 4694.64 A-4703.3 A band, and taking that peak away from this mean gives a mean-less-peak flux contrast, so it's -1.93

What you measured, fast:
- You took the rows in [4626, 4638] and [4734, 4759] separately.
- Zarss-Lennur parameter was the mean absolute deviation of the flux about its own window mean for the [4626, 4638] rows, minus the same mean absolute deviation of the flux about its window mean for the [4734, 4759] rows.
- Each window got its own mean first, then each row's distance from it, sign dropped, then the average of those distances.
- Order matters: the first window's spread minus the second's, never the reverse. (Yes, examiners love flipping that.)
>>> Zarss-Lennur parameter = 0.2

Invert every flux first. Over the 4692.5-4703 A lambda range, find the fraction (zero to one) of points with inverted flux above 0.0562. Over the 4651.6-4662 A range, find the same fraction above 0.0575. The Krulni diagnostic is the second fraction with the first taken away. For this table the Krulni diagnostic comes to -0.7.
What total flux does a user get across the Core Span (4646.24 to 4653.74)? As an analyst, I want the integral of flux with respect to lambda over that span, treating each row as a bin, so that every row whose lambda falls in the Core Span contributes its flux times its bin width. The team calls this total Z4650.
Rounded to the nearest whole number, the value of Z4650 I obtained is 124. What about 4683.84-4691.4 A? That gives 132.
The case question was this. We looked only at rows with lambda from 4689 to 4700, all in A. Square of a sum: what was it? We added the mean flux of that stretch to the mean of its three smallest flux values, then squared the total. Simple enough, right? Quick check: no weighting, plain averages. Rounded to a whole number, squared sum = 1156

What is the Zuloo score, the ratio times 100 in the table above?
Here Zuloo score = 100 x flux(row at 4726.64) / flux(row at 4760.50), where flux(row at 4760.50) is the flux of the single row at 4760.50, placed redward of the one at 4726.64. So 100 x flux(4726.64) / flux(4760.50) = 99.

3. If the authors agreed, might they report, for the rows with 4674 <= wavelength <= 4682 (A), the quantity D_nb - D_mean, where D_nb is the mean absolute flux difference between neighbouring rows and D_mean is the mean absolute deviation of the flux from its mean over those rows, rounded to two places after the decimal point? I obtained -0.13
